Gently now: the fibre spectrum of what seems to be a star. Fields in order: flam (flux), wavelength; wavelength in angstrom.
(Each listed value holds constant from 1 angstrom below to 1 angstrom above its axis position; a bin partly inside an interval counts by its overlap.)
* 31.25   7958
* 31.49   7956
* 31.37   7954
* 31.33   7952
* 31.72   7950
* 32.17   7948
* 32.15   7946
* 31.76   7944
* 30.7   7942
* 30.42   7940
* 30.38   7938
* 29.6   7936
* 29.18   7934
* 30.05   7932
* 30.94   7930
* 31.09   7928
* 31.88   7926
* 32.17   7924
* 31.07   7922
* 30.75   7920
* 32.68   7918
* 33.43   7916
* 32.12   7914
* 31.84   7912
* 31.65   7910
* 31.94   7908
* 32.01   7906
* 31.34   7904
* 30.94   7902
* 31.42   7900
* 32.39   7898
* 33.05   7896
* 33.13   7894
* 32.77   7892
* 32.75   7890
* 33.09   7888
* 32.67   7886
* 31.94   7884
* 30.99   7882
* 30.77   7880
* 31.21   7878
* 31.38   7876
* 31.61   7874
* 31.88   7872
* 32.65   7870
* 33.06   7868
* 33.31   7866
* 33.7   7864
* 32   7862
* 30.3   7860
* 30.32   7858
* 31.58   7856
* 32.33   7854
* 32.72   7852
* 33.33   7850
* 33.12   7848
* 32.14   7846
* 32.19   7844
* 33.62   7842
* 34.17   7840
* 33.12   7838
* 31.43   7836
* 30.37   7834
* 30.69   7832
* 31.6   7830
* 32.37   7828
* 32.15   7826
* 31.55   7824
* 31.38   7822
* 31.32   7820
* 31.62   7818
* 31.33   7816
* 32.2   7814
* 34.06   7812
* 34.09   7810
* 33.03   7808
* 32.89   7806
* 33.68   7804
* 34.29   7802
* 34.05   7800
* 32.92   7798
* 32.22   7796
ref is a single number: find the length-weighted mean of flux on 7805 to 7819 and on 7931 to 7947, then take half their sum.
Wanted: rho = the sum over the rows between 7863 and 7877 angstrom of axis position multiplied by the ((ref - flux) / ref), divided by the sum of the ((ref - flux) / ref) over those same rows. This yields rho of 7866.2 angstrom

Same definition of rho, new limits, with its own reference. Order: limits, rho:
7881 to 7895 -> 7890.8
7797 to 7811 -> 7804.0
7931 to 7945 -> 7936.1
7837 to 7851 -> 7843.4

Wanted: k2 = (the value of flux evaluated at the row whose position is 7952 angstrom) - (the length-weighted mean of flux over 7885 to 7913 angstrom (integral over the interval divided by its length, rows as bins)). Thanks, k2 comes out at -0.9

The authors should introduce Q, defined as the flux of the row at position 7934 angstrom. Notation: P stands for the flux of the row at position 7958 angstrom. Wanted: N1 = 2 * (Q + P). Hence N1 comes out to 121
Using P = 31.25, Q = 29.18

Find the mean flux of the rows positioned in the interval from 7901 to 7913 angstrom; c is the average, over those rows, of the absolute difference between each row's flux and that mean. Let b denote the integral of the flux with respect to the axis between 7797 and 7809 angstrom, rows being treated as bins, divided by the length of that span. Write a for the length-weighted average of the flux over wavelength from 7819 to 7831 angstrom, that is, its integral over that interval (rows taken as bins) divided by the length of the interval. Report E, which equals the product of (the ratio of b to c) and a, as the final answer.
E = 3319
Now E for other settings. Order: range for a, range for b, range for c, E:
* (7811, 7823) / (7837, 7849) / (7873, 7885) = 3237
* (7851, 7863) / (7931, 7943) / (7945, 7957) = 3075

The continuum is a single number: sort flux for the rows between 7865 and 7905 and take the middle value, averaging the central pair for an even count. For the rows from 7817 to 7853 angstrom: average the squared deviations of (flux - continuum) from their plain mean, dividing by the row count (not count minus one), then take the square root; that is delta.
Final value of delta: 1.00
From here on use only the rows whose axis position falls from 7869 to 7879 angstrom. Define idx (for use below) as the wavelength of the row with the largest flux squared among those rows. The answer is 7870 angstrom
